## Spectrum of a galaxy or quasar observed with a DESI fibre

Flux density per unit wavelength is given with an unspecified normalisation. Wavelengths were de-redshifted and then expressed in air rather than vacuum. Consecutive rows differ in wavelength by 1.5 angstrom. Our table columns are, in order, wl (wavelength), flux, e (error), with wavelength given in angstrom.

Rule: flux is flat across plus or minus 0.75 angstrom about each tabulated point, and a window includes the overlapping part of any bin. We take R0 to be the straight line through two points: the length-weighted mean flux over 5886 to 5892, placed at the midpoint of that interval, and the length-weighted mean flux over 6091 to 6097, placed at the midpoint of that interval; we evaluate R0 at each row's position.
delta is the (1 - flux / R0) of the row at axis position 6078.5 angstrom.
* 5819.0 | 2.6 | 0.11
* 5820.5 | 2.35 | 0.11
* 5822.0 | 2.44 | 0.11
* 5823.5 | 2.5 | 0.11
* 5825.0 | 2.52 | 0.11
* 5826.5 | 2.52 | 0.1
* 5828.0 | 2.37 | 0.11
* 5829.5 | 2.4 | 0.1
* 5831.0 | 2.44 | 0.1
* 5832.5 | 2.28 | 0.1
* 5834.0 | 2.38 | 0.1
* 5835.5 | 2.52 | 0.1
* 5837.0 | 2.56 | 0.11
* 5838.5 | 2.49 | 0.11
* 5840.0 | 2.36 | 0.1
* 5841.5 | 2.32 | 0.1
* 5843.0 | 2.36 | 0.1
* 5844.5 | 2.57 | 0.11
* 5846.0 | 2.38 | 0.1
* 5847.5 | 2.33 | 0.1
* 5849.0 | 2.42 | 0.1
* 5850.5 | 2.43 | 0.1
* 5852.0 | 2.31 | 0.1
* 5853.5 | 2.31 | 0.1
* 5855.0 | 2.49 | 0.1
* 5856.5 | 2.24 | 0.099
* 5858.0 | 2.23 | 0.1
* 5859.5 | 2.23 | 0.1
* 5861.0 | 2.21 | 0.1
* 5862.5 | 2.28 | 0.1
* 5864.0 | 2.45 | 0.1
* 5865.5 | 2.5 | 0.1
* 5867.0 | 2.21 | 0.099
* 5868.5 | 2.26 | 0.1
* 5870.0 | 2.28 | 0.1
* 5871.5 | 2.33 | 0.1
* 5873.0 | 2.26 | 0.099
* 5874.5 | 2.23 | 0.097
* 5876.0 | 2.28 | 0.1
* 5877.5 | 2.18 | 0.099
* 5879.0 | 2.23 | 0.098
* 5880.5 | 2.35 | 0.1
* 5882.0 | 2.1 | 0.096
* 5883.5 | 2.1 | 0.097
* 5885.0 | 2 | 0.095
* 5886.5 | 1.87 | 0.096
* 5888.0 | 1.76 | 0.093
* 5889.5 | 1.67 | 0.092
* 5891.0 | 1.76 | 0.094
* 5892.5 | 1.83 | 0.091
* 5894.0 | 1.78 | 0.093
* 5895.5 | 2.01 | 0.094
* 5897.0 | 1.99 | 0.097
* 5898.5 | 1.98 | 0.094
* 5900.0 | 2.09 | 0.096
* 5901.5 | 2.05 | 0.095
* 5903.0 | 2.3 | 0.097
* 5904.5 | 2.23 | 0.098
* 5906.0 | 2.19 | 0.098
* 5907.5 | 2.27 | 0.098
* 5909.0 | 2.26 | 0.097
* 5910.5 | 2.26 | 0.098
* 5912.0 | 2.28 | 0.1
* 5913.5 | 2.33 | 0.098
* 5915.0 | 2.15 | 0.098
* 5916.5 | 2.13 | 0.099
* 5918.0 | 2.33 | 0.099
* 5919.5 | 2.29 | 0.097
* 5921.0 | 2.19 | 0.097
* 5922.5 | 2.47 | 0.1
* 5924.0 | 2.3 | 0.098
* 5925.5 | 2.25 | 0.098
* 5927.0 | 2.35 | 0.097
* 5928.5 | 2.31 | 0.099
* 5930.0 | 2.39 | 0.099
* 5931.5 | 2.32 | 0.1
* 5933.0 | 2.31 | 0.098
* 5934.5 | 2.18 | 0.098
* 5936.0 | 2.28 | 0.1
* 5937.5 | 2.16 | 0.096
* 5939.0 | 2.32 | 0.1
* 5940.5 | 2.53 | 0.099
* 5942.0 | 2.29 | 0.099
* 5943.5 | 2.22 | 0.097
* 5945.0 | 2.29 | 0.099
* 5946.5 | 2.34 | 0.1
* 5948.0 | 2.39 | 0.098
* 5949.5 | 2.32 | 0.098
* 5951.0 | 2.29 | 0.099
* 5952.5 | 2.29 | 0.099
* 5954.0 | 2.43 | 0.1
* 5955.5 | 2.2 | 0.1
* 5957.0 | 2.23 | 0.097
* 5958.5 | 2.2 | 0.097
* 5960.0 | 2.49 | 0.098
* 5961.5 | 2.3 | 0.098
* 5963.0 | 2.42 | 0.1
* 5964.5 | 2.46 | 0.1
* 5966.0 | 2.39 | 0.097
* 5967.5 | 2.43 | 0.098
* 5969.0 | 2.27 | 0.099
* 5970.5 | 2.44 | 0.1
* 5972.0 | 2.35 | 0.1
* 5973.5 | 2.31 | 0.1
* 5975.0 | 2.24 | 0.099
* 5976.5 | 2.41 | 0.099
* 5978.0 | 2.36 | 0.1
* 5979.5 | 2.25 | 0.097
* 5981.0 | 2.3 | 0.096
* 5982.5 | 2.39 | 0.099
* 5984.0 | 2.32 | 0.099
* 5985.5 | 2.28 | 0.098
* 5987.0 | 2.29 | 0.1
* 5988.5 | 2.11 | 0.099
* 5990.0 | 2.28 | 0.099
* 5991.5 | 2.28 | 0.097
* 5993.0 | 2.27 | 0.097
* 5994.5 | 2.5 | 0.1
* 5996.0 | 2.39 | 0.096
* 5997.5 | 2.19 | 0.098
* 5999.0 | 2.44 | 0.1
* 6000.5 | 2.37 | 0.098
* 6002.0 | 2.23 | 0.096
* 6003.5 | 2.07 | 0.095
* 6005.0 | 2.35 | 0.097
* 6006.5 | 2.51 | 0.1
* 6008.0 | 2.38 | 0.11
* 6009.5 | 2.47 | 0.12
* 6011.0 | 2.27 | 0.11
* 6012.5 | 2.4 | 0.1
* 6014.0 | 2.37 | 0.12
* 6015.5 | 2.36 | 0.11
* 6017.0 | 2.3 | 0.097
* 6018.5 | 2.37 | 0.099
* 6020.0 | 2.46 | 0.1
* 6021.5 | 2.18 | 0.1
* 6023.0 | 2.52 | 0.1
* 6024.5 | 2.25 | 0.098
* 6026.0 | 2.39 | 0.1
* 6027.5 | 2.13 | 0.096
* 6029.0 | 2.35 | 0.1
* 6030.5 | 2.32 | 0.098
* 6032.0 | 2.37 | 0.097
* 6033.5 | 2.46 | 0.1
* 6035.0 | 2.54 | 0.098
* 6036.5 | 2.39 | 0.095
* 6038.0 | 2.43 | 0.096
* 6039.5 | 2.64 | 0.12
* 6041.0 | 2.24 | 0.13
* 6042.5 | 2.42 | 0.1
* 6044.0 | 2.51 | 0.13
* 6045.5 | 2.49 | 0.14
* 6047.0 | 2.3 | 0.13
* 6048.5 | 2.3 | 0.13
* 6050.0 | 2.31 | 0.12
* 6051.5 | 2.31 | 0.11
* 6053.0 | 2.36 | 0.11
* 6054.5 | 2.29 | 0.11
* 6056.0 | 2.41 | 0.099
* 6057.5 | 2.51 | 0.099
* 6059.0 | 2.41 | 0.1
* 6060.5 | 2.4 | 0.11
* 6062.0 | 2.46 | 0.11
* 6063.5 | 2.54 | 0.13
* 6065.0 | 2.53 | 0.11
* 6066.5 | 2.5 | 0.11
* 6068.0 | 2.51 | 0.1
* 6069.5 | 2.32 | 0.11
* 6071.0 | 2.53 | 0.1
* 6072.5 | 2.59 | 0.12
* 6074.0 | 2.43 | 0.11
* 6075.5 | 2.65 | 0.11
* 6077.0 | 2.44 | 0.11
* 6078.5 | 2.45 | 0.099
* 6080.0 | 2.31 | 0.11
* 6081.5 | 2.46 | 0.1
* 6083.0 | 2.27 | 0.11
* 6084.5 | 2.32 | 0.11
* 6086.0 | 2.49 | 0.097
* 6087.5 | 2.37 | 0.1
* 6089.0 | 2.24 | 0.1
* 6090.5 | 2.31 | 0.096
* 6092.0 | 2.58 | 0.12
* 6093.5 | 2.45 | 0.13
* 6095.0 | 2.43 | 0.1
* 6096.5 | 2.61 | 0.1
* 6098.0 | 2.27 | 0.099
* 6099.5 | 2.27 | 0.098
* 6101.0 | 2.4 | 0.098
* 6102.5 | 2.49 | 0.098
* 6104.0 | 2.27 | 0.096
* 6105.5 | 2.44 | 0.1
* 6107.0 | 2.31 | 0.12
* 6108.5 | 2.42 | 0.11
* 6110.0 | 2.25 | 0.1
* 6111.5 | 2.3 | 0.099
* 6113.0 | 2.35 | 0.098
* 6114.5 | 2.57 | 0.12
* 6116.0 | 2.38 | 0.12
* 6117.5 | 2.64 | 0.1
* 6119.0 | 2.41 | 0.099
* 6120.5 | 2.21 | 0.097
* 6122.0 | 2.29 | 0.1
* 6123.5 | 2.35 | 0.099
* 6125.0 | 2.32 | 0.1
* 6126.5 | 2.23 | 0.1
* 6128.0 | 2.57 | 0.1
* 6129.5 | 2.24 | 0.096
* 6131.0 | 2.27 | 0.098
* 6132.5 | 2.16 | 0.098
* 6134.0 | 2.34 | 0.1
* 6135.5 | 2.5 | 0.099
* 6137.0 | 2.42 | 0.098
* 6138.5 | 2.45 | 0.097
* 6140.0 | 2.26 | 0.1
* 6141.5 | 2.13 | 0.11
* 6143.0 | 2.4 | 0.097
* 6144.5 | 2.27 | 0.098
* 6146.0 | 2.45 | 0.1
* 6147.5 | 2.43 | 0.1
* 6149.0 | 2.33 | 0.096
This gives 0.00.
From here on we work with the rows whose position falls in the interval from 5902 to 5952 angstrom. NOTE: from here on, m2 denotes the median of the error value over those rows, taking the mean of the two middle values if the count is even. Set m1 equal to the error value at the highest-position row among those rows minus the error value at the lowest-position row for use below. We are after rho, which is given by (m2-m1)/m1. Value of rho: 48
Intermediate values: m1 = 0.0020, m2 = 0.0980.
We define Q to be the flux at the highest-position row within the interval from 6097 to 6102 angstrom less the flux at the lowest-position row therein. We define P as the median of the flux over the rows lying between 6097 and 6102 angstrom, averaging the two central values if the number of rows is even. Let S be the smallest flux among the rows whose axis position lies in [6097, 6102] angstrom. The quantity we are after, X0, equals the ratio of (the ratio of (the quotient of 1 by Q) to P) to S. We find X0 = 1.5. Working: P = 2.27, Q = 0.13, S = 2.27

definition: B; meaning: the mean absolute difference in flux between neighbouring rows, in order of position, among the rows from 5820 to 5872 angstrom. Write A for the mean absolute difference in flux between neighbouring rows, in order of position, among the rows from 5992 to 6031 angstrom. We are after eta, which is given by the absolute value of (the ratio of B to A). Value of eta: 0.5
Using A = 0.16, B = 0.086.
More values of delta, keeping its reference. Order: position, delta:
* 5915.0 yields -0.16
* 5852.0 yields -0.42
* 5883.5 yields -0.20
